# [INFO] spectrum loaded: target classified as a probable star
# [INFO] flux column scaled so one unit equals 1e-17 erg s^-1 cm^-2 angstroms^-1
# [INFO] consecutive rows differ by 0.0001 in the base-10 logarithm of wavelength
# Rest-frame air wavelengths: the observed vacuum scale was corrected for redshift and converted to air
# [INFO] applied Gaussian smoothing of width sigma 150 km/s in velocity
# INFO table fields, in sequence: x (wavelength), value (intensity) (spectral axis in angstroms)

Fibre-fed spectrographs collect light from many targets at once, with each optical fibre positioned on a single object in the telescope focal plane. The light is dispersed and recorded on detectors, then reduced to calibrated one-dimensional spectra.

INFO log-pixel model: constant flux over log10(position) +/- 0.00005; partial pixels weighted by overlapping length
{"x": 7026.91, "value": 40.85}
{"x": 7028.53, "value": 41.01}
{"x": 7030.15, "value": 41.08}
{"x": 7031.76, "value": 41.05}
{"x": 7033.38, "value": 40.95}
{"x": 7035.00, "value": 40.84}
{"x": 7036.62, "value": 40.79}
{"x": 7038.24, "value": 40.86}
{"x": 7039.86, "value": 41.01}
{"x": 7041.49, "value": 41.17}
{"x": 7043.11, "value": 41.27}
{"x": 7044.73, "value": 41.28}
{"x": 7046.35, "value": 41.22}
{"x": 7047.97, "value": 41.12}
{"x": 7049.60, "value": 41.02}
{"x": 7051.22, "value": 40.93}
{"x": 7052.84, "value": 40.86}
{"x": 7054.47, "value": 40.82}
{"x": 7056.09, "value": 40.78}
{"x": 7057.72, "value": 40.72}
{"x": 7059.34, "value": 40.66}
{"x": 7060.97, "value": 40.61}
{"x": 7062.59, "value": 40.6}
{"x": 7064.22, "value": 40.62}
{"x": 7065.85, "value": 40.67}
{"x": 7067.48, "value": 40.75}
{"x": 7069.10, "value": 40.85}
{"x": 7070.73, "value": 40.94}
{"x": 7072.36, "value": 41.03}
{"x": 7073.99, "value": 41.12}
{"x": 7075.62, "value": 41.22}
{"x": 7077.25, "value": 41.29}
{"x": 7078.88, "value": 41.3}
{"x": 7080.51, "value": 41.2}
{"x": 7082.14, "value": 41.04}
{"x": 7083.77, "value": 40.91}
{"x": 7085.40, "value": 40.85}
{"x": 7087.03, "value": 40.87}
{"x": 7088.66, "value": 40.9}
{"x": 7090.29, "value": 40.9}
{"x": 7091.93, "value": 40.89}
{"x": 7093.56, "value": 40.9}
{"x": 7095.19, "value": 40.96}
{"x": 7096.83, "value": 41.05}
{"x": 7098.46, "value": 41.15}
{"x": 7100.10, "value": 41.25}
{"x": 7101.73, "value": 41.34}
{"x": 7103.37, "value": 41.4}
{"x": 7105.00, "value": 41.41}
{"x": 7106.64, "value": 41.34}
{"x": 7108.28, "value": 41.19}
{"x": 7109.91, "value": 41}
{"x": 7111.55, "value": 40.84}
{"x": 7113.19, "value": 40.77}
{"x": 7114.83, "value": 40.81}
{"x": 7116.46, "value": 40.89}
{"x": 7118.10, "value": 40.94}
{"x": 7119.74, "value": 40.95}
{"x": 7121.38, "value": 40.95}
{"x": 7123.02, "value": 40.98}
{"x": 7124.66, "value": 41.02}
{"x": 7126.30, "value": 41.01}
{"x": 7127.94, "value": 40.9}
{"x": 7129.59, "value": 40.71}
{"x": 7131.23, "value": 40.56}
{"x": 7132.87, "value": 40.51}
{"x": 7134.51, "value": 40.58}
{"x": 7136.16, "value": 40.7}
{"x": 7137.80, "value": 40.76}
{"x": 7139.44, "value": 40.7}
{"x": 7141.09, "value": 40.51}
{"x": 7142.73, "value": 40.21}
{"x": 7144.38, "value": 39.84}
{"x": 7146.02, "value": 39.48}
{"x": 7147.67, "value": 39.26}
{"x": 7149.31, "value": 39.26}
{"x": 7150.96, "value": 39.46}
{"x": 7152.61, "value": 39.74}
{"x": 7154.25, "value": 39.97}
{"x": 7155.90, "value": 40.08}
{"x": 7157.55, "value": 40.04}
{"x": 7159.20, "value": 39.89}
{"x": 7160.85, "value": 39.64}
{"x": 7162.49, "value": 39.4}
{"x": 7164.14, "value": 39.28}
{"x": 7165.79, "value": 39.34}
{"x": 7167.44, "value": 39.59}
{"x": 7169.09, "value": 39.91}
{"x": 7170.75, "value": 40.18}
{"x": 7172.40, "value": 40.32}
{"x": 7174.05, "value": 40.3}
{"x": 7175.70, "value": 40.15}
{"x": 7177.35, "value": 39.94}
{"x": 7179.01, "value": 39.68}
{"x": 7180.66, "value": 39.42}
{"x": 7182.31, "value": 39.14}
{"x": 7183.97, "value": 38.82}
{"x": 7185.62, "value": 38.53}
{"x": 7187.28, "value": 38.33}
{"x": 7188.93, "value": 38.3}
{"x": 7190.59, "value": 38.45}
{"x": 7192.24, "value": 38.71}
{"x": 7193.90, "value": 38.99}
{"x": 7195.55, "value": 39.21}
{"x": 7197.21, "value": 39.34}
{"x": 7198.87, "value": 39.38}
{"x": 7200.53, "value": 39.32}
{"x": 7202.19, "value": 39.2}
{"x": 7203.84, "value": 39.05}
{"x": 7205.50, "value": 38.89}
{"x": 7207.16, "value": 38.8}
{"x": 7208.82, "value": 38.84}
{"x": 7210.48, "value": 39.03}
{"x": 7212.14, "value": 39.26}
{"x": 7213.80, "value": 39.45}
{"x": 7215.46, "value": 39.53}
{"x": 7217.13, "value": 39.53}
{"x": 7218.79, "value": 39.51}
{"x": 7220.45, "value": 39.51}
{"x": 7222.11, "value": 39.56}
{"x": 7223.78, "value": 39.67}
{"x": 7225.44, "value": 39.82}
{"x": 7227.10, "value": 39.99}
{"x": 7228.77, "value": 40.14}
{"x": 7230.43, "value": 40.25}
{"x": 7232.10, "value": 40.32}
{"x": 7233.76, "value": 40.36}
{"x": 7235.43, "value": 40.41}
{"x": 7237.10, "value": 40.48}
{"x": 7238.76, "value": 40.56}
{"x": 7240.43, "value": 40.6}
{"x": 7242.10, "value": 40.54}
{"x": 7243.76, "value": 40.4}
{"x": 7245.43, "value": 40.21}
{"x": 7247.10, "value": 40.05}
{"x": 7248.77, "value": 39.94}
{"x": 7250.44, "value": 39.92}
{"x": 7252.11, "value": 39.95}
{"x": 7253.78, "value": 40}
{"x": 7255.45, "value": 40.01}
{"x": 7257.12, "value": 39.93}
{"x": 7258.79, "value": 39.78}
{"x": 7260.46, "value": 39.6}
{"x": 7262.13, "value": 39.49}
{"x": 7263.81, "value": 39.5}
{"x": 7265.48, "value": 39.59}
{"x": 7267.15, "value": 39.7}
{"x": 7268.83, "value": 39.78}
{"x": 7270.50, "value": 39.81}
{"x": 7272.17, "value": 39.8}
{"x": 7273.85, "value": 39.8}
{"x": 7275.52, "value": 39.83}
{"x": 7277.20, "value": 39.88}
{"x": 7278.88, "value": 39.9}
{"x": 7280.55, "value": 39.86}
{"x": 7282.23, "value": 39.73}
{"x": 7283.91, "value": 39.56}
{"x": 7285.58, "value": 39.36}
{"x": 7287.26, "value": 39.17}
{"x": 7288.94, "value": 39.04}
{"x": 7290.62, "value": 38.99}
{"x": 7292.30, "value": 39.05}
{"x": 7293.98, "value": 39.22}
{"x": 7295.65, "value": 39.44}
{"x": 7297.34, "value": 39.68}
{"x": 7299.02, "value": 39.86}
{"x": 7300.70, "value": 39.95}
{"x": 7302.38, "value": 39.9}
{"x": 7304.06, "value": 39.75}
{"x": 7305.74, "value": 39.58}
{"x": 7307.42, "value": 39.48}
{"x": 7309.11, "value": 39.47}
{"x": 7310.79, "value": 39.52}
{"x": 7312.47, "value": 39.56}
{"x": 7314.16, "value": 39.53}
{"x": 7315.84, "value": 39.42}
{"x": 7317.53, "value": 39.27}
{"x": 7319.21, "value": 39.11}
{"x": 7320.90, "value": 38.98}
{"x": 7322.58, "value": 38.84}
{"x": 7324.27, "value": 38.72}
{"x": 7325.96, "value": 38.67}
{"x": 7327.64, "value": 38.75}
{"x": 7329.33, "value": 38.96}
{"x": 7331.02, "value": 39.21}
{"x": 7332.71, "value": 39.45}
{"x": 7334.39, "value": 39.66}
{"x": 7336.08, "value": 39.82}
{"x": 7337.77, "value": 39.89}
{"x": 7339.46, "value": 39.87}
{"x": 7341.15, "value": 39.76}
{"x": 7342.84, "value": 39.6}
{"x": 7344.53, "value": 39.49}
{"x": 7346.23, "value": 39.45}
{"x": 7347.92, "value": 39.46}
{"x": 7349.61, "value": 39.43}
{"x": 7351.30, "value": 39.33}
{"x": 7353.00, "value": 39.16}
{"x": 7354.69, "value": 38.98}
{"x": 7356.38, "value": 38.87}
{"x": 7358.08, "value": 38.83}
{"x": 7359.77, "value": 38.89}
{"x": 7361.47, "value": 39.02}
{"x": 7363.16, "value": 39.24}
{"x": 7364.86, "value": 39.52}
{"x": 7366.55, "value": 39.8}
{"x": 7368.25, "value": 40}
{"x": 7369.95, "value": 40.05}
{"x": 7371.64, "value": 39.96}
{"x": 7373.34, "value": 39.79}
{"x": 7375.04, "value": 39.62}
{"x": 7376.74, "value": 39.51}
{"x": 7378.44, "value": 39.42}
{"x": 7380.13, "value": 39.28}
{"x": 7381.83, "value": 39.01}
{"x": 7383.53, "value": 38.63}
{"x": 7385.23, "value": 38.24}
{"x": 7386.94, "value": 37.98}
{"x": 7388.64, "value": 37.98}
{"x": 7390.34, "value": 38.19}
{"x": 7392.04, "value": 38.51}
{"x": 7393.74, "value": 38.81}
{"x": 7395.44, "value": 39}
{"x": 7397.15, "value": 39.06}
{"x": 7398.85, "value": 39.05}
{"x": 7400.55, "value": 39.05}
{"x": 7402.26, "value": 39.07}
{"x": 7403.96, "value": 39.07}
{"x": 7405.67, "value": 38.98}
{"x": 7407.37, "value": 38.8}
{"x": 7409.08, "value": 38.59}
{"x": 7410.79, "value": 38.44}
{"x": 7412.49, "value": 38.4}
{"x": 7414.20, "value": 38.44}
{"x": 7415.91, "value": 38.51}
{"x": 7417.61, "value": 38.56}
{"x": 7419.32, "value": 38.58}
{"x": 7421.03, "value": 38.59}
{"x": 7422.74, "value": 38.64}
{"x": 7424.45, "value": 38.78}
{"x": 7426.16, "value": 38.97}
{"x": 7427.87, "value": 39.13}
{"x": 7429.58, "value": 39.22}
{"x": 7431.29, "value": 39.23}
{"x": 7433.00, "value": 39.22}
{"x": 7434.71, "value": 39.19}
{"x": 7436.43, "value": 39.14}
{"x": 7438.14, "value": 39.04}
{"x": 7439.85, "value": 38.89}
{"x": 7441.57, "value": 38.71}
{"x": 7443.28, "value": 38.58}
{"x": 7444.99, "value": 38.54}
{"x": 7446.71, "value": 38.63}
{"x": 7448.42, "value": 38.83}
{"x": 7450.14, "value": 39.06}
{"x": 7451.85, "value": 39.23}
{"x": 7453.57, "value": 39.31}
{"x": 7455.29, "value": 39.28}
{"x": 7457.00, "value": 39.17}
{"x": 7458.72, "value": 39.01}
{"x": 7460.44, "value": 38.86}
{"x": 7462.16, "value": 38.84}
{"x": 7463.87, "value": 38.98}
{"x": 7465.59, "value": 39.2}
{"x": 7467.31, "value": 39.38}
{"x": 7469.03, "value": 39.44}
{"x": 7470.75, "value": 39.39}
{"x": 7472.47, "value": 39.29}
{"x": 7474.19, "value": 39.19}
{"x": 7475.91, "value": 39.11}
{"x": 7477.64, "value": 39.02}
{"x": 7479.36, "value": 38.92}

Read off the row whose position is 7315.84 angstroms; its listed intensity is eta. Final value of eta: 39.42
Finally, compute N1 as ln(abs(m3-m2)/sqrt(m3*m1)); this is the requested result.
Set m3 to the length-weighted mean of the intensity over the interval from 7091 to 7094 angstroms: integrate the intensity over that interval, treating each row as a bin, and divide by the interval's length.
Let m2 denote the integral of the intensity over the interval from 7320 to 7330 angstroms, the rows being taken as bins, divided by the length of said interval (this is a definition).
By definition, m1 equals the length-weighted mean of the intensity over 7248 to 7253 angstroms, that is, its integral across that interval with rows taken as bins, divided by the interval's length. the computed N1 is -3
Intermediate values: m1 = 39.9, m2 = 38.8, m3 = 40.8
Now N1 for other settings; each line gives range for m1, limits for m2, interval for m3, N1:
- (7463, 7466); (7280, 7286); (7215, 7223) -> -6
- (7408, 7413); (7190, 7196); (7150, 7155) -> -4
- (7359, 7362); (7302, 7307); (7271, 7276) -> -6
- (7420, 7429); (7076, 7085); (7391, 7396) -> -3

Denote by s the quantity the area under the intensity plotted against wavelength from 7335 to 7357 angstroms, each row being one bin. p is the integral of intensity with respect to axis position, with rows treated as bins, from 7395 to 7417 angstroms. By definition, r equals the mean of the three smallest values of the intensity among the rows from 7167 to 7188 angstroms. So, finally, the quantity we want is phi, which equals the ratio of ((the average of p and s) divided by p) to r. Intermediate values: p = 854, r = 38.6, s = 868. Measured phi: 0.0262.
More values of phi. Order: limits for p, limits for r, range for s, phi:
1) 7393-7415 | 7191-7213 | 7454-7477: 0.0265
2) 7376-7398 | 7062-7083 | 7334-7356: 0.0249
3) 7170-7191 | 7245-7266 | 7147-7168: 0.0254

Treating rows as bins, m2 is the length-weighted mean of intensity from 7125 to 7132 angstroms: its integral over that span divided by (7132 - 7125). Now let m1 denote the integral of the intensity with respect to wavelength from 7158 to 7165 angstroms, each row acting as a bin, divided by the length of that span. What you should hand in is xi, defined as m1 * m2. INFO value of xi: 1615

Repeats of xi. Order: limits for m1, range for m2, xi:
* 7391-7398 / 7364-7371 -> 1548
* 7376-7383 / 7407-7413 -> 1515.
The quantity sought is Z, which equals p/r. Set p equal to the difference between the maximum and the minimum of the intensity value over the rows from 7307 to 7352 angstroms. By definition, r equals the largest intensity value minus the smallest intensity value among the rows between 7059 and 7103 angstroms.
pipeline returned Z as 1.6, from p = 1.22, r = 0.74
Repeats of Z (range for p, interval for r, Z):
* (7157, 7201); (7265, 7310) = 2.1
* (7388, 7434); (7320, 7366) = 1.0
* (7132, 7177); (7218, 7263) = 1.4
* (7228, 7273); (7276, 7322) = 1.1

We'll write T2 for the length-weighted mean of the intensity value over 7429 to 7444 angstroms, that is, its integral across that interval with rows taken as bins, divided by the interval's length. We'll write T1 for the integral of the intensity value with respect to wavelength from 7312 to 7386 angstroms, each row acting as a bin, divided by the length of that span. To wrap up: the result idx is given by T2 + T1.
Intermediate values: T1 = 39.3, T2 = 39.0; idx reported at 78.3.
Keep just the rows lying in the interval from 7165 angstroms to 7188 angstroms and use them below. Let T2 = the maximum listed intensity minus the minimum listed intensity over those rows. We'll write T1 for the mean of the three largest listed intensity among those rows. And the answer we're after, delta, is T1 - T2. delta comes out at 38.3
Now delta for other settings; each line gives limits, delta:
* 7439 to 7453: 38.4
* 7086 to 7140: 40.5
